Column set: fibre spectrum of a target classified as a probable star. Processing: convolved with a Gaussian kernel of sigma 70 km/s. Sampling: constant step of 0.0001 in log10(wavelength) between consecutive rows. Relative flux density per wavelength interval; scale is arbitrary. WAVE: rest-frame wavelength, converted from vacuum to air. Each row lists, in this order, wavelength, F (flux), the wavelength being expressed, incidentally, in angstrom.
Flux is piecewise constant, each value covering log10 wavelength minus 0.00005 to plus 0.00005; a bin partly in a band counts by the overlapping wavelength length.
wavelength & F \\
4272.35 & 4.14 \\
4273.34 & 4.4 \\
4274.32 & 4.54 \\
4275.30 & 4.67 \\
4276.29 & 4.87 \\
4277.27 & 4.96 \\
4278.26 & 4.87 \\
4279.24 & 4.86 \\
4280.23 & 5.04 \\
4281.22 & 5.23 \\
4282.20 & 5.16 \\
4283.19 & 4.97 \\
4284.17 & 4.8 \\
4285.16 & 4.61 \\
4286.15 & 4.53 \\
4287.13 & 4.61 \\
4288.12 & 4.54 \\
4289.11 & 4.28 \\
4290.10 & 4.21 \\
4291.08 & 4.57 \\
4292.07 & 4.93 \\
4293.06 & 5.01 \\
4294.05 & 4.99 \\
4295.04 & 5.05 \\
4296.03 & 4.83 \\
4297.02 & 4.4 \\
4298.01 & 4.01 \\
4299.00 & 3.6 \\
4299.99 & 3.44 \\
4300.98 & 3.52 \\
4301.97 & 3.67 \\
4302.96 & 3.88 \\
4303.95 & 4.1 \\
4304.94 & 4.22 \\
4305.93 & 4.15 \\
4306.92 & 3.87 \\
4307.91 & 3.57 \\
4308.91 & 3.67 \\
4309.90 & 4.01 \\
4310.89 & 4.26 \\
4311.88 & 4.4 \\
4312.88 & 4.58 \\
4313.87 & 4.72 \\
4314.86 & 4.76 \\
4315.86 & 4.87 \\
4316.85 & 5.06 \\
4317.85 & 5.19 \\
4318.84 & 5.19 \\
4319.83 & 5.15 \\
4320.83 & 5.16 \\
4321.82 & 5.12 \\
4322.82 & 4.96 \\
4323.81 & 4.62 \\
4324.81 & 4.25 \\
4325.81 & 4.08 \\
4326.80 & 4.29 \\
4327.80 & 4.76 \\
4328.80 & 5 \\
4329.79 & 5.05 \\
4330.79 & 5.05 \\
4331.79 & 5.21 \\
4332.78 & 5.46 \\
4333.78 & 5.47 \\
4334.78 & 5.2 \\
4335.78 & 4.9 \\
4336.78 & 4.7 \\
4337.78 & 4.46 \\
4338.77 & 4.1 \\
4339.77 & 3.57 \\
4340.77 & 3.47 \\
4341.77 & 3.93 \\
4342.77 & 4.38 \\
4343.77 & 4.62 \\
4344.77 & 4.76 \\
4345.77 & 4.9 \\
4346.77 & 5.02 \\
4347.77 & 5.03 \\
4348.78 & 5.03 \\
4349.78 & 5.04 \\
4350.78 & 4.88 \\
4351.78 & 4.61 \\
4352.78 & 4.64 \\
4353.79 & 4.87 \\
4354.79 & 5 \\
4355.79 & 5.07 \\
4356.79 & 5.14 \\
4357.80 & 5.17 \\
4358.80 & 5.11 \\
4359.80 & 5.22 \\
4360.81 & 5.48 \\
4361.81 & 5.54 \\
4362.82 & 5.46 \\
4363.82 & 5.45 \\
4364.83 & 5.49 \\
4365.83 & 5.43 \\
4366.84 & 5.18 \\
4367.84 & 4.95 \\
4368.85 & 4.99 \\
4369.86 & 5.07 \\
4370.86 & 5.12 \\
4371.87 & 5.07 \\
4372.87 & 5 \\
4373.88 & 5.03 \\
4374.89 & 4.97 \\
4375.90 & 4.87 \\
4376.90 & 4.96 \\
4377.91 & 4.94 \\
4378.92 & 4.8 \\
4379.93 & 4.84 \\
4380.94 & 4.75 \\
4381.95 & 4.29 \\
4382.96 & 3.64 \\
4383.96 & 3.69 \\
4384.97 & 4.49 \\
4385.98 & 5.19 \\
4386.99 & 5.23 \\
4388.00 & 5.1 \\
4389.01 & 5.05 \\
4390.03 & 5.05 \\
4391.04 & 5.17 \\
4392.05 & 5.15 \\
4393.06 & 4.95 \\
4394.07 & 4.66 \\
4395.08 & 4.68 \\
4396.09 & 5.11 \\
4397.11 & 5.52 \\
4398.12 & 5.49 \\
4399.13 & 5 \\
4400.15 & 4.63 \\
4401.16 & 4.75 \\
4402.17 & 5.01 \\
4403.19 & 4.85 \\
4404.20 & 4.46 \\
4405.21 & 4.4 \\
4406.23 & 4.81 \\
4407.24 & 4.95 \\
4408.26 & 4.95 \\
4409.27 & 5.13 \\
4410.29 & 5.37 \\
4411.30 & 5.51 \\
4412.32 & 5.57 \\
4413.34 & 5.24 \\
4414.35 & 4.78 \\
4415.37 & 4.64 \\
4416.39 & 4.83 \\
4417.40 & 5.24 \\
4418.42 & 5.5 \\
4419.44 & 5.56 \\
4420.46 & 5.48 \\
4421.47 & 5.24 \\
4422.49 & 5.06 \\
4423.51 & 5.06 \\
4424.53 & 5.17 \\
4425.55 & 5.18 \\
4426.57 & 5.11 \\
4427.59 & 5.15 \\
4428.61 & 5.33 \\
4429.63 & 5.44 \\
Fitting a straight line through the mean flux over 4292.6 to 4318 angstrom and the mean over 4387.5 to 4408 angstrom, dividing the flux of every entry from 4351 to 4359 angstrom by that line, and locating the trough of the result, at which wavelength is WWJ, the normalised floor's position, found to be 4351.78 angstrom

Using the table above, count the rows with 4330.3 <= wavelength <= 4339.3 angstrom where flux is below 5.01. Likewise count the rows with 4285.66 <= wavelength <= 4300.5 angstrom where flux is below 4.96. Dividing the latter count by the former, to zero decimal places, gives 3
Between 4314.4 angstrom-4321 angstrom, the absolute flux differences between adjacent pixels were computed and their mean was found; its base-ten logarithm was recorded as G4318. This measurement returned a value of -1.10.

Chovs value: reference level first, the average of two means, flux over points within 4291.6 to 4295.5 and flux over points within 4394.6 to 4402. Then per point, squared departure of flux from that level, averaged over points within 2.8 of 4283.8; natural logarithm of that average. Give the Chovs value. -2.5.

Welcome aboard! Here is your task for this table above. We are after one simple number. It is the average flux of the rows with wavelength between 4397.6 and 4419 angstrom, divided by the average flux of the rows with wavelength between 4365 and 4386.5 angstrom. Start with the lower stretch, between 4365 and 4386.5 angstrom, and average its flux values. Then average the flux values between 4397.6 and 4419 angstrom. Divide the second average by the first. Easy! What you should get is 1.04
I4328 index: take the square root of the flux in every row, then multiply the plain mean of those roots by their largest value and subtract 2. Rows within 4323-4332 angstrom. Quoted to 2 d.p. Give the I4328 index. 2.94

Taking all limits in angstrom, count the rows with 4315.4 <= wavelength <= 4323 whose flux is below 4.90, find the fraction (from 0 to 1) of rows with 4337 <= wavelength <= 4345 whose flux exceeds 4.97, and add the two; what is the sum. 1.0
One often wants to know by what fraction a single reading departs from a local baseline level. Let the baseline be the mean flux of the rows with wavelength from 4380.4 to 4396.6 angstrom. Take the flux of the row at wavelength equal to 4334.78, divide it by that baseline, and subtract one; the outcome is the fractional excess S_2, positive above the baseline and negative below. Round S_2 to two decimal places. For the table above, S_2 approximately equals 0.09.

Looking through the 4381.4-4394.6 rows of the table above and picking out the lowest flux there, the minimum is 3.64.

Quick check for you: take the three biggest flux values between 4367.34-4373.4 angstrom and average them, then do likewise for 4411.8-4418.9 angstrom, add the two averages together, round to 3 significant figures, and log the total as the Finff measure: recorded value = 10.5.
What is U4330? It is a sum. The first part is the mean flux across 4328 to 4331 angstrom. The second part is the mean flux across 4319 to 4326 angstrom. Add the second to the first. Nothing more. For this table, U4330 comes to 9.8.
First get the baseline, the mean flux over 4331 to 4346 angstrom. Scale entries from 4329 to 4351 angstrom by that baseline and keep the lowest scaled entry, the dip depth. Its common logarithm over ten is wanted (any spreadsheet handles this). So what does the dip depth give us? -0.012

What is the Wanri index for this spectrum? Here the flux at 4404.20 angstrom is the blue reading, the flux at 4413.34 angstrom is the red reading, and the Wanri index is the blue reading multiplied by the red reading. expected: 23.4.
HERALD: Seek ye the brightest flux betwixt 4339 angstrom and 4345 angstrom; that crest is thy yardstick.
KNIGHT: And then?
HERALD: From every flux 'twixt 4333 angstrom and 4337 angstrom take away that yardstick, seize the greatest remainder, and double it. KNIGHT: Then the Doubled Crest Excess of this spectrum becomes 1.4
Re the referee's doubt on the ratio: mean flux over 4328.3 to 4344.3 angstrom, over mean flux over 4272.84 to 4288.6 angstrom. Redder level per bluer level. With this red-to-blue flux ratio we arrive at 0.97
